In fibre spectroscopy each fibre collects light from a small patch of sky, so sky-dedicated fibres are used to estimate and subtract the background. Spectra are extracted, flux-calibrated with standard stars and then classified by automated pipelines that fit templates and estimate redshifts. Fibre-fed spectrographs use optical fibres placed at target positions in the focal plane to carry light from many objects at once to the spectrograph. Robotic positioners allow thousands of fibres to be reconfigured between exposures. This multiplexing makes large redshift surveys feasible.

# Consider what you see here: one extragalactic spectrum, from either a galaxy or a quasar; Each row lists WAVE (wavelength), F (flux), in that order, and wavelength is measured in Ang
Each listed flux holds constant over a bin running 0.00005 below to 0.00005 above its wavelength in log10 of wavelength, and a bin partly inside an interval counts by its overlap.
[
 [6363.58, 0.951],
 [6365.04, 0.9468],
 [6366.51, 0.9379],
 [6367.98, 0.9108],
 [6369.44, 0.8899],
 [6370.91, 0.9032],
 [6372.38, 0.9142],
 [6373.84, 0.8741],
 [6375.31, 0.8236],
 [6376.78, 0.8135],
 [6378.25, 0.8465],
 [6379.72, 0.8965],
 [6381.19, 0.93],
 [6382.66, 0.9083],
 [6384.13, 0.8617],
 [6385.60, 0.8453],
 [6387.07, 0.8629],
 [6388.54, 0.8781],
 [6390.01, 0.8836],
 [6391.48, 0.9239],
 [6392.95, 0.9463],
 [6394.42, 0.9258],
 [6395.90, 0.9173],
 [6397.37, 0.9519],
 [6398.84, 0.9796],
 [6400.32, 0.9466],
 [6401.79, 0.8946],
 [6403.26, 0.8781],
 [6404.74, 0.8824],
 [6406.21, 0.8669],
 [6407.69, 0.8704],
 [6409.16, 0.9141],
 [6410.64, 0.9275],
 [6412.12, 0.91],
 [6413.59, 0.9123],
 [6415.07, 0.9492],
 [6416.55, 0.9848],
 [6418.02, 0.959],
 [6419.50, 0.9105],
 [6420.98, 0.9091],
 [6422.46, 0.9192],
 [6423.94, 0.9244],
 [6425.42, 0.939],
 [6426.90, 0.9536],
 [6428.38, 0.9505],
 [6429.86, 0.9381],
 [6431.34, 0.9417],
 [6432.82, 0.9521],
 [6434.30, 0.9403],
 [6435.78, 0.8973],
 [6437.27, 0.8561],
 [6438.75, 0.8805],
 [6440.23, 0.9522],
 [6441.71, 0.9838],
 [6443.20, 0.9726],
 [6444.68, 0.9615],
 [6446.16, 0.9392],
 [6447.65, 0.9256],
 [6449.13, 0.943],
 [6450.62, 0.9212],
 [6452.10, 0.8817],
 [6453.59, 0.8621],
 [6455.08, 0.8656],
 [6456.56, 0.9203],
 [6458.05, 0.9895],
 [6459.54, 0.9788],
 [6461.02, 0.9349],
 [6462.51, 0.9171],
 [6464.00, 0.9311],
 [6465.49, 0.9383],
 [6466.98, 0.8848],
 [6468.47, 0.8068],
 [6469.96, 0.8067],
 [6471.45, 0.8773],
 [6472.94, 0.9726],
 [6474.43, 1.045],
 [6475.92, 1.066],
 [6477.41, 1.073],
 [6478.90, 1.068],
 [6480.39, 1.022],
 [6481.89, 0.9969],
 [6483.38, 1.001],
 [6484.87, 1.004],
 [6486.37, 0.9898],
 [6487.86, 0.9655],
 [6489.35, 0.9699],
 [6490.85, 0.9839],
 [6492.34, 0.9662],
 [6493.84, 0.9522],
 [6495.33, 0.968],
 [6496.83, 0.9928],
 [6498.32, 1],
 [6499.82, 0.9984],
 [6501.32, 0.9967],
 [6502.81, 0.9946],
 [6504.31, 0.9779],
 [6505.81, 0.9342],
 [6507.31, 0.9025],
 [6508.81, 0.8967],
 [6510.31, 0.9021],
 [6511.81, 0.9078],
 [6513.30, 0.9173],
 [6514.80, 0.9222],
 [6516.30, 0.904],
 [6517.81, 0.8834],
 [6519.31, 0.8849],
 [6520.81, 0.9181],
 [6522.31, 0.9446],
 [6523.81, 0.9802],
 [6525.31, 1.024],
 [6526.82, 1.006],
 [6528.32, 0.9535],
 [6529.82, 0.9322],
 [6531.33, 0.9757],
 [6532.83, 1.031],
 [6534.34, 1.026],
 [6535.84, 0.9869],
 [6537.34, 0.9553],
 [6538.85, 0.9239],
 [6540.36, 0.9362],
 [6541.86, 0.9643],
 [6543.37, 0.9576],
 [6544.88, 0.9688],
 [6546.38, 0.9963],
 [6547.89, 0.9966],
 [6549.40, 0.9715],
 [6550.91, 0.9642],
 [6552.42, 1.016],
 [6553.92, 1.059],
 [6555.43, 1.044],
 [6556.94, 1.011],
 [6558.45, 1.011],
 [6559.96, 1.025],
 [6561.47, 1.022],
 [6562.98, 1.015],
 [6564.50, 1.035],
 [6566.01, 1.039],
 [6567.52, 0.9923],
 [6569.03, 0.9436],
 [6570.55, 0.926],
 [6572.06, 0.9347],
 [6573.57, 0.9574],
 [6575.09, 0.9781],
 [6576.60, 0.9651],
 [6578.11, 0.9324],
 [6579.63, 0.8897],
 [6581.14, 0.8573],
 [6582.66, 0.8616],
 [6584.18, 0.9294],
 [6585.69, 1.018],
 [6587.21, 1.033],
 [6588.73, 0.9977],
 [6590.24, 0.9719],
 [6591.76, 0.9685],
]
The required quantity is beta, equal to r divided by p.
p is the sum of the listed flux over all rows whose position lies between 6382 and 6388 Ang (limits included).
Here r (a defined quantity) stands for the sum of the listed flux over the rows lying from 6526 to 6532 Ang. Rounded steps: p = 3.48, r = 3.87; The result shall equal 1.11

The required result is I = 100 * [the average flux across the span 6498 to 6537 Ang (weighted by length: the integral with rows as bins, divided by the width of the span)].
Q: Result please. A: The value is 95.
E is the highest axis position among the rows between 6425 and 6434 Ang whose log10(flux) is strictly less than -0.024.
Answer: 6431.34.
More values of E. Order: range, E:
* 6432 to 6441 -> 6438.75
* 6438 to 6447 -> 6446.16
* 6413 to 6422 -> 6420.98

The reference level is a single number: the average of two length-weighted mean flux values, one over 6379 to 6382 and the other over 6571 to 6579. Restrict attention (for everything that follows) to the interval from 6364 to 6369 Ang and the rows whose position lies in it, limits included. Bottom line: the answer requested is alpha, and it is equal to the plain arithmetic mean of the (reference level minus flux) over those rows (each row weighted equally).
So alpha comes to 0.00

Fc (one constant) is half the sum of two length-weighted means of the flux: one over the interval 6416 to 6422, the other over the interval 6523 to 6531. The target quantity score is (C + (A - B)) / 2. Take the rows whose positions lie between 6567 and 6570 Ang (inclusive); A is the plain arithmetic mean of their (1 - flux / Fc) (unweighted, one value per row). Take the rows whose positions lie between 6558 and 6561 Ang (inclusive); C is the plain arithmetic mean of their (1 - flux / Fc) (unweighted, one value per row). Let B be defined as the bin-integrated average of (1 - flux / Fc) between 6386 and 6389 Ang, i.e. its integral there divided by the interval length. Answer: -0.08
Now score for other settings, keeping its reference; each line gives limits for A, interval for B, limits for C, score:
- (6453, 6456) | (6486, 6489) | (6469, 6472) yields 0.12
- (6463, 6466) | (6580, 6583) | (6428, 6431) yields -0.03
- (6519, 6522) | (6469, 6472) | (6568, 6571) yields -0.02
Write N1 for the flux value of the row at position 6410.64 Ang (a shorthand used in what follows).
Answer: 0.9275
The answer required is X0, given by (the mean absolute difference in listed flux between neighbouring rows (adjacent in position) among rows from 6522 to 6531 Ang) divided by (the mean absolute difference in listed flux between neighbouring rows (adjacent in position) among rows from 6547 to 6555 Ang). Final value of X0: 1.1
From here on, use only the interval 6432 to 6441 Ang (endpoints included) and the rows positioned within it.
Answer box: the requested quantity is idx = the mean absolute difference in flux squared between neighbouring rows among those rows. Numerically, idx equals 0.069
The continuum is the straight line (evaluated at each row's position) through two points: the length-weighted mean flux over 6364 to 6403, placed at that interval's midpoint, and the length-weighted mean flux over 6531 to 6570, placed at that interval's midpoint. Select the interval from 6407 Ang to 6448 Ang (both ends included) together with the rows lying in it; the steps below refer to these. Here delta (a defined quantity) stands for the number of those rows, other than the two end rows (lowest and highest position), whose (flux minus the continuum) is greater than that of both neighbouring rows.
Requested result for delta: 5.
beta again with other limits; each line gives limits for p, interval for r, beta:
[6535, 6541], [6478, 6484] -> 1.08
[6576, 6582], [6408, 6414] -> 1.01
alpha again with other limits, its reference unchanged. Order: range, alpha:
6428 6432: -0.01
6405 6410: 0.05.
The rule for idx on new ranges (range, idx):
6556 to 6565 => 0.018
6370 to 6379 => 0.050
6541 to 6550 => 0.028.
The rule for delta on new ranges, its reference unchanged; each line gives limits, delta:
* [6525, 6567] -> 5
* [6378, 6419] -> 6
